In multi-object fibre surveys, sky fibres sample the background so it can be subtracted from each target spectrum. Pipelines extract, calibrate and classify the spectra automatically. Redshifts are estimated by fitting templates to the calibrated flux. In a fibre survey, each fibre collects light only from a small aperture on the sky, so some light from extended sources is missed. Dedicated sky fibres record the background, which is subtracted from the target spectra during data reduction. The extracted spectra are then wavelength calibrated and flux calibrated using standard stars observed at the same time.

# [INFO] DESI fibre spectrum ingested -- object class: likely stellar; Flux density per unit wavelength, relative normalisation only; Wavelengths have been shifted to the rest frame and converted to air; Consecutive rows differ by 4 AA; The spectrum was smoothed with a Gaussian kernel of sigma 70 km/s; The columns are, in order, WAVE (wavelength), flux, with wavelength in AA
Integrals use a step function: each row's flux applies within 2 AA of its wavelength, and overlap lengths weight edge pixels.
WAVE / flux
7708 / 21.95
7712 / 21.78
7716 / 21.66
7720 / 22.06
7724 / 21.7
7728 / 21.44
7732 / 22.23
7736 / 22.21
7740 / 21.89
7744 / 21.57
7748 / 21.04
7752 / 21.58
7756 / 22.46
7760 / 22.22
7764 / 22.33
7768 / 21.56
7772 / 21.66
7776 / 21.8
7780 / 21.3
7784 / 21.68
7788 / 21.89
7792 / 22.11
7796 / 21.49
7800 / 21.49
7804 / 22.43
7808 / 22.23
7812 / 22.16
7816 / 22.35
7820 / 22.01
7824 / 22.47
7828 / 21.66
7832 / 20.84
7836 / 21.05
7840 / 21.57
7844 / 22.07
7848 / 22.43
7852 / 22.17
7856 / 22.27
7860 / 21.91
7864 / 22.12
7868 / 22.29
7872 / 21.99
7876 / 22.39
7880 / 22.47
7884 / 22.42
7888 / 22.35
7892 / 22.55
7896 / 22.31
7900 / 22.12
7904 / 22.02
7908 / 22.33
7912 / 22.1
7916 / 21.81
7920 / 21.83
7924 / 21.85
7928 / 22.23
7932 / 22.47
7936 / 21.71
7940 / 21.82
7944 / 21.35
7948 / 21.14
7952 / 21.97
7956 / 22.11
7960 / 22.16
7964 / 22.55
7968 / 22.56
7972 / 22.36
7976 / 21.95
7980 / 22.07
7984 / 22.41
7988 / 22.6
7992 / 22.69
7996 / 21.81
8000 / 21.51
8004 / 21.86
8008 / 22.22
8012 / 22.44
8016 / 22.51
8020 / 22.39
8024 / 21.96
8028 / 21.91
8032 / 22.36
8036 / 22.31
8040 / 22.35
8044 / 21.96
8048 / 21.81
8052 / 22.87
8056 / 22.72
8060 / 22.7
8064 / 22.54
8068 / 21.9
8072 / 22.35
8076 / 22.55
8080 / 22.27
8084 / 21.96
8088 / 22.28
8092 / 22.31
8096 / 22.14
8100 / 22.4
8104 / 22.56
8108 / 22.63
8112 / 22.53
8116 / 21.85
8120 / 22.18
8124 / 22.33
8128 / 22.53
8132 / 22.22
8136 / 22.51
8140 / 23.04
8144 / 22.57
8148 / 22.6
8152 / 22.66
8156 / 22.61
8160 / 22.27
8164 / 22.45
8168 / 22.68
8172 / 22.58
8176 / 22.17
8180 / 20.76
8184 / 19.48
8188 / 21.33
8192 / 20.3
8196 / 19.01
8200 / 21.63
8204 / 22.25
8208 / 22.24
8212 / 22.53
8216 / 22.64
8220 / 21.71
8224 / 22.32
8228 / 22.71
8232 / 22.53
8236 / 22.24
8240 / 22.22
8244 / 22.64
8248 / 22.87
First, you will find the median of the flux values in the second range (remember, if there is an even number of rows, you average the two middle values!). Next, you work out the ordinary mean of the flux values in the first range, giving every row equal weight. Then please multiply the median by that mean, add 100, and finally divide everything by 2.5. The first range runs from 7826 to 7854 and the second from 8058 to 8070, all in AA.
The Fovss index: 236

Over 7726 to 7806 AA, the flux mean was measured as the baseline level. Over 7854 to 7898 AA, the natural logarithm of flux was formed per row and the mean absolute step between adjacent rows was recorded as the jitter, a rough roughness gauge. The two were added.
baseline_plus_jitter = 21.8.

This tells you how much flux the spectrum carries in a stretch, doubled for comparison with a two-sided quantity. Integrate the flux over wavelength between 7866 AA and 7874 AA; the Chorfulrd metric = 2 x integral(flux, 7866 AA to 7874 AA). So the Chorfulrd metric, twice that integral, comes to 354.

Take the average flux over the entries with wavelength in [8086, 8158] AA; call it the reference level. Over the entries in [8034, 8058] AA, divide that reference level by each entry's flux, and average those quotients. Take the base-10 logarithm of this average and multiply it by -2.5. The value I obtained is -0.01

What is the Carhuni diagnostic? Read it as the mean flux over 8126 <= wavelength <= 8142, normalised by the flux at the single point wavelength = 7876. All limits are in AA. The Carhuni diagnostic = 1.01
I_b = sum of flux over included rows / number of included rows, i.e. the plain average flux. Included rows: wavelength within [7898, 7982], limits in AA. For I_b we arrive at 22.0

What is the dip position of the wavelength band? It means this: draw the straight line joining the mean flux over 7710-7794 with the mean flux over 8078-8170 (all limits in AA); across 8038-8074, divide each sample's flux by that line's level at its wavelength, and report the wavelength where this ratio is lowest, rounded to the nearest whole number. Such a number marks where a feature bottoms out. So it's 8048 AA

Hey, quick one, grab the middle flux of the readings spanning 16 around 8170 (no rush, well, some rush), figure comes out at 22.5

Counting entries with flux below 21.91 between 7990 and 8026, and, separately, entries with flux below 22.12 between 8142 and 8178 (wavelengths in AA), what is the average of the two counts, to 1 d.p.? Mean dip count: 1.5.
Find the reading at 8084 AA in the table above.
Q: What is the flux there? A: 21.96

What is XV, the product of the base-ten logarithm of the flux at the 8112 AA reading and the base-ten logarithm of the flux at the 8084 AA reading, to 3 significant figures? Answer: 1.81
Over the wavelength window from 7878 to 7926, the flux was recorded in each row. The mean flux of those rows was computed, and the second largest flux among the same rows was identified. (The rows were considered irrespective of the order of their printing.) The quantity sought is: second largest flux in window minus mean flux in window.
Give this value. 0.29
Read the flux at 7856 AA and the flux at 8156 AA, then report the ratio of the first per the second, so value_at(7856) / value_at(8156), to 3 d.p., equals 0.985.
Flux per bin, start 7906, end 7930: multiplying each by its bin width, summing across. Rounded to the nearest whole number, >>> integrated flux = 529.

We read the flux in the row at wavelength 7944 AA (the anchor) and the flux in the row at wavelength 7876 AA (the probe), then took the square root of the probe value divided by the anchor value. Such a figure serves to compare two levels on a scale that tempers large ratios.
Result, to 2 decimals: 1.02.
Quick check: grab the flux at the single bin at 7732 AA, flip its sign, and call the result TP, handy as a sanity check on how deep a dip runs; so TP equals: -22.2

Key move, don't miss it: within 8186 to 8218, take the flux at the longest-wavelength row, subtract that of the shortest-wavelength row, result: 1.3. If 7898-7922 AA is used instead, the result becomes -0.3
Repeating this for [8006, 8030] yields -0.3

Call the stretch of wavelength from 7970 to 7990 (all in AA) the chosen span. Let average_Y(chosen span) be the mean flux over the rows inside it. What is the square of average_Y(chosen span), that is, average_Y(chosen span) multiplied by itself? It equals 496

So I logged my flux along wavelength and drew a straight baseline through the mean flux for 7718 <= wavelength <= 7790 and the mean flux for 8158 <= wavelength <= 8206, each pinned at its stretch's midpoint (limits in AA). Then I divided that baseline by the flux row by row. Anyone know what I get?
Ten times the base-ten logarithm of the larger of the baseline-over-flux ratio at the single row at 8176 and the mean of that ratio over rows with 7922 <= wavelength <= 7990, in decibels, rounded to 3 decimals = -0.089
